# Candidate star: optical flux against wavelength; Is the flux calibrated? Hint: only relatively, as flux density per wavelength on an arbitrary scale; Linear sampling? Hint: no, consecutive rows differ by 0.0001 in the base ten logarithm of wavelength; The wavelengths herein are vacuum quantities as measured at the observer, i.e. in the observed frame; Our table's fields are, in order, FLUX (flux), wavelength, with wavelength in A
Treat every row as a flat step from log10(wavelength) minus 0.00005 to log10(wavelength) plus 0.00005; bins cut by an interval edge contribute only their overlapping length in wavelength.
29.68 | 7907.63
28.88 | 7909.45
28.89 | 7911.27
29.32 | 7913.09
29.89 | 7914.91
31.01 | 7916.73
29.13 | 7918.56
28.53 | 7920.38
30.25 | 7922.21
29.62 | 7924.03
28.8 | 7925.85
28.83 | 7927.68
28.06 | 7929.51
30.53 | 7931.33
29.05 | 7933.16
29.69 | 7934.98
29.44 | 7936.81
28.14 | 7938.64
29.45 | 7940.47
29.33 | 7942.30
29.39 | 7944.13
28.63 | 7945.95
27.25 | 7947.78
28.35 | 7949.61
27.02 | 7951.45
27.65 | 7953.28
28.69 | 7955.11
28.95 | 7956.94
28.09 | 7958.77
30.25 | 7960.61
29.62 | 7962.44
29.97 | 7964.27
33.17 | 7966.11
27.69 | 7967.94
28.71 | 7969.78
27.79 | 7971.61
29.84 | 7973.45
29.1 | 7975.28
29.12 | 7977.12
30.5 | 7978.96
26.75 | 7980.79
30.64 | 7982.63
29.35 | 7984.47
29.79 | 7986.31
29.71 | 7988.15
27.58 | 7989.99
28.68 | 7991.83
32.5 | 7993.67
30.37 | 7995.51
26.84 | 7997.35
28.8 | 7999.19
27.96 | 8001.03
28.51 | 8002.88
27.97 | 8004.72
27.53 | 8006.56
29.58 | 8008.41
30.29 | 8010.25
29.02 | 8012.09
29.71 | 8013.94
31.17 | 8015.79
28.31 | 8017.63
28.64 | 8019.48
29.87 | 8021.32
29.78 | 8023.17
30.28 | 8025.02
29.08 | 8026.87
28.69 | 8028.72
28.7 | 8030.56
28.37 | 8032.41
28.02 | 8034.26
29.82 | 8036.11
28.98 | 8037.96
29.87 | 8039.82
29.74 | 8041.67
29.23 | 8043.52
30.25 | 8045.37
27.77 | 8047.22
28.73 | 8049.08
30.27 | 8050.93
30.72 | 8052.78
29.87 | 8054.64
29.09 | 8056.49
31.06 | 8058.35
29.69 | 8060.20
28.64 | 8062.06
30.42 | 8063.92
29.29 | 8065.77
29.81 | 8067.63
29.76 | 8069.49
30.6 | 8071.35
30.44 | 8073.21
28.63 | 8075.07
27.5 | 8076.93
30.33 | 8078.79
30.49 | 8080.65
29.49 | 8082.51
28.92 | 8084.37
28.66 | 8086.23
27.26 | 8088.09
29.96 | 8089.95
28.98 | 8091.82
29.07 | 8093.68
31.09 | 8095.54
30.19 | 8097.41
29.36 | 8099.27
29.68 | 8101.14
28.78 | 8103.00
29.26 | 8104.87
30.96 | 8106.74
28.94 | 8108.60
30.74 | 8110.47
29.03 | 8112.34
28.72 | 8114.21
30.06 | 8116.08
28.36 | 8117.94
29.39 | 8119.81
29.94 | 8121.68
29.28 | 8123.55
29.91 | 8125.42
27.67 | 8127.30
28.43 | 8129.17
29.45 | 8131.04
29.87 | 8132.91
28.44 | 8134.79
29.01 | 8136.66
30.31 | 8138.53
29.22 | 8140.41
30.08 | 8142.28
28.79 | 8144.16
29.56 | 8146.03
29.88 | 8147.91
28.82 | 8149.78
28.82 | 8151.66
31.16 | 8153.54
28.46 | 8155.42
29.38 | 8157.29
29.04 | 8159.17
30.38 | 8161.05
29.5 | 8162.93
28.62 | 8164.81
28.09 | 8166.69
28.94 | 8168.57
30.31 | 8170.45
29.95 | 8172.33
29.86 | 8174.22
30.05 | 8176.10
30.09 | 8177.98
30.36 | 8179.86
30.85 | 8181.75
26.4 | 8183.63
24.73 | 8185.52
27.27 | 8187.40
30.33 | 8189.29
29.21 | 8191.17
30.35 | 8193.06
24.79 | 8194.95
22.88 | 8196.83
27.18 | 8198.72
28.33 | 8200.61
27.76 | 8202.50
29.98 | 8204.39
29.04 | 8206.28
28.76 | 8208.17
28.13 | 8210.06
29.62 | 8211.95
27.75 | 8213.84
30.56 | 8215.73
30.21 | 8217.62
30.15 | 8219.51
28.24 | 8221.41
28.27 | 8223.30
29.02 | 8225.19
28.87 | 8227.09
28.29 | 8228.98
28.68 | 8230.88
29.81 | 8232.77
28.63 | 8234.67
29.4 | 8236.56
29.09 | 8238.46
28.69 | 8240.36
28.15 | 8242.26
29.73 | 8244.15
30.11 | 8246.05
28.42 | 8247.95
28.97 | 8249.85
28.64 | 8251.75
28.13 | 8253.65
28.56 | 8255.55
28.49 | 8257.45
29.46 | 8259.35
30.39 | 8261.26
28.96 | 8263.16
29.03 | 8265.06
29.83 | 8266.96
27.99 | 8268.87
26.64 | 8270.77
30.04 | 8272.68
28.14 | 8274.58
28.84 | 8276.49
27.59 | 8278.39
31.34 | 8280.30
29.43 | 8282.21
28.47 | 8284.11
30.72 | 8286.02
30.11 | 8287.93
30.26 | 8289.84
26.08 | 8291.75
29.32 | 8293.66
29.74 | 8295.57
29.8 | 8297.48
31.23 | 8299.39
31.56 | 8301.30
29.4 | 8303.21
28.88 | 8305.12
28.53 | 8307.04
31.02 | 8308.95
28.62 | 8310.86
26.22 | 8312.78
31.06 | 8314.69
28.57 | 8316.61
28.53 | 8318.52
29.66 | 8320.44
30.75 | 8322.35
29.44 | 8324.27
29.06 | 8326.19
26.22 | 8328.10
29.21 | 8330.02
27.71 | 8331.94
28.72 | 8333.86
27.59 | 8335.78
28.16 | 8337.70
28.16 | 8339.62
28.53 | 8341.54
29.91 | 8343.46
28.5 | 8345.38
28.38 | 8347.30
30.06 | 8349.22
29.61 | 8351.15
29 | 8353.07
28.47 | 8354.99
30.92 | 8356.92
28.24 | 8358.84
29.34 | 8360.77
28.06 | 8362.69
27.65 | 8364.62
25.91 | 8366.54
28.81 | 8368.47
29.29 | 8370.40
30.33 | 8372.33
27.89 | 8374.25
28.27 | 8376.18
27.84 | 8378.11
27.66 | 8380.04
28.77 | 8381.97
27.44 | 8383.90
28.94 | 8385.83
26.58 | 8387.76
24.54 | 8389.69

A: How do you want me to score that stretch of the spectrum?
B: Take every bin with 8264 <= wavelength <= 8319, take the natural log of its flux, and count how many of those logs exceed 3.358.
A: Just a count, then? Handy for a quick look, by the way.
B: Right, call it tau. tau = 18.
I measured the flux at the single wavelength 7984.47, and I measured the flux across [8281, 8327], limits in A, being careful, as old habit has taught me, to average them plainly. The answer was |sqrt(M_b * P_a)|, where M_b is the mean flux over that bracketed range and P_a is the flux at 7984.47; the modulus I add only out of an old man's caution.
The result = 29.4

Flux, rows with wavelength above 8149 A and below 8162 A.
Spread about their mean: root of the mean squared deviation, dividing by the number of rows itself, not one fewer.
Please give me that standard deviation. 0.905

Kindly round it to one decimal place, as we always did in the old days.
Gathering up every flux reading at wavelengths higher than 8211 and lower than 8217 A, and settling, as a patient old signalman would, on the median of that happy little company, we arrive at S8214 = 29.6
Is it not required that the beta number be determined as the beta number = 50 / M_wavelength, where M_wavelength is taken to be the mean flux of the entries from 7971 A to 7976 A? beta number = 1.73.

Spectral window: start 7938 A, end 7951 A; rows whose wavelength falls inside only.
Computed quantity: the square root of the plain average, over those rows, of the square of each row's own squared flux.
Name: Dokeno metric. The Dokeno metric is 822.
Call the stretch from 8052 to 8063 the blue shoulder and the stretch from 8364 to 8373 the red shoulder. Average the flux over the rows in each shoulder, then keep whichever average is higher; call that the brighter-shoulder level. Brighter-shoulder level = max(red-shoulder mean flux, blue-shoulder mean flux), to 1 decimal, 29.8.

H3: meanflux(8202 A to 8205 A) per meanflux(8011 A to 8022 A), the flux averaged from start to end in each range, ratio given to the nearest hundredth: 0.98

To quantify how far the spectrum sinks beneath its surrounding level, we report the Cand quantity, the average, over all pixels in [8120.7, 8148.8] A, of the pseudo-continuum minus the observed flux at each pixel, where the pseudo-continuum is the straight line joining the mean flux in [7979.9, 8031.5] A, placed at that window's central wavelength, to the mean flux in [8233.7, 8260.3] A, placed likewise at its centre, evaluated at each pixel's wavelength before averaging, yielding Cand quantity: -0.31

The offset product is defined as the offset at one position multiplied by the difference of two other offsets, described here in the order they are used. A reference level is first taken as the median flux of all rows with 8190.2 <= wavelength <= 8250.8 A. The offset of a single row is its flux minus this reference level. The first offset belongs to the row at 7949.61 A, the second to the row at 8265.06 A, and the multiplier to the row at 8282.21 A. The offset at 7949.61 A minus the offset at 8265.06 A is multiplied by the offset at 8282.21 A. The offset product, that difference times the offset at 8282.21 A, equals -0.4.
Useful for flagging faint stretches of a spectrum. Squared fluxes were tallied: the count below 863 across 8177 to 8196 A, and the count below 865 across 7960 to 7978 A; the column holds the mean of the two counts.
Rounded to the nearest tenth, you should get 5.0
